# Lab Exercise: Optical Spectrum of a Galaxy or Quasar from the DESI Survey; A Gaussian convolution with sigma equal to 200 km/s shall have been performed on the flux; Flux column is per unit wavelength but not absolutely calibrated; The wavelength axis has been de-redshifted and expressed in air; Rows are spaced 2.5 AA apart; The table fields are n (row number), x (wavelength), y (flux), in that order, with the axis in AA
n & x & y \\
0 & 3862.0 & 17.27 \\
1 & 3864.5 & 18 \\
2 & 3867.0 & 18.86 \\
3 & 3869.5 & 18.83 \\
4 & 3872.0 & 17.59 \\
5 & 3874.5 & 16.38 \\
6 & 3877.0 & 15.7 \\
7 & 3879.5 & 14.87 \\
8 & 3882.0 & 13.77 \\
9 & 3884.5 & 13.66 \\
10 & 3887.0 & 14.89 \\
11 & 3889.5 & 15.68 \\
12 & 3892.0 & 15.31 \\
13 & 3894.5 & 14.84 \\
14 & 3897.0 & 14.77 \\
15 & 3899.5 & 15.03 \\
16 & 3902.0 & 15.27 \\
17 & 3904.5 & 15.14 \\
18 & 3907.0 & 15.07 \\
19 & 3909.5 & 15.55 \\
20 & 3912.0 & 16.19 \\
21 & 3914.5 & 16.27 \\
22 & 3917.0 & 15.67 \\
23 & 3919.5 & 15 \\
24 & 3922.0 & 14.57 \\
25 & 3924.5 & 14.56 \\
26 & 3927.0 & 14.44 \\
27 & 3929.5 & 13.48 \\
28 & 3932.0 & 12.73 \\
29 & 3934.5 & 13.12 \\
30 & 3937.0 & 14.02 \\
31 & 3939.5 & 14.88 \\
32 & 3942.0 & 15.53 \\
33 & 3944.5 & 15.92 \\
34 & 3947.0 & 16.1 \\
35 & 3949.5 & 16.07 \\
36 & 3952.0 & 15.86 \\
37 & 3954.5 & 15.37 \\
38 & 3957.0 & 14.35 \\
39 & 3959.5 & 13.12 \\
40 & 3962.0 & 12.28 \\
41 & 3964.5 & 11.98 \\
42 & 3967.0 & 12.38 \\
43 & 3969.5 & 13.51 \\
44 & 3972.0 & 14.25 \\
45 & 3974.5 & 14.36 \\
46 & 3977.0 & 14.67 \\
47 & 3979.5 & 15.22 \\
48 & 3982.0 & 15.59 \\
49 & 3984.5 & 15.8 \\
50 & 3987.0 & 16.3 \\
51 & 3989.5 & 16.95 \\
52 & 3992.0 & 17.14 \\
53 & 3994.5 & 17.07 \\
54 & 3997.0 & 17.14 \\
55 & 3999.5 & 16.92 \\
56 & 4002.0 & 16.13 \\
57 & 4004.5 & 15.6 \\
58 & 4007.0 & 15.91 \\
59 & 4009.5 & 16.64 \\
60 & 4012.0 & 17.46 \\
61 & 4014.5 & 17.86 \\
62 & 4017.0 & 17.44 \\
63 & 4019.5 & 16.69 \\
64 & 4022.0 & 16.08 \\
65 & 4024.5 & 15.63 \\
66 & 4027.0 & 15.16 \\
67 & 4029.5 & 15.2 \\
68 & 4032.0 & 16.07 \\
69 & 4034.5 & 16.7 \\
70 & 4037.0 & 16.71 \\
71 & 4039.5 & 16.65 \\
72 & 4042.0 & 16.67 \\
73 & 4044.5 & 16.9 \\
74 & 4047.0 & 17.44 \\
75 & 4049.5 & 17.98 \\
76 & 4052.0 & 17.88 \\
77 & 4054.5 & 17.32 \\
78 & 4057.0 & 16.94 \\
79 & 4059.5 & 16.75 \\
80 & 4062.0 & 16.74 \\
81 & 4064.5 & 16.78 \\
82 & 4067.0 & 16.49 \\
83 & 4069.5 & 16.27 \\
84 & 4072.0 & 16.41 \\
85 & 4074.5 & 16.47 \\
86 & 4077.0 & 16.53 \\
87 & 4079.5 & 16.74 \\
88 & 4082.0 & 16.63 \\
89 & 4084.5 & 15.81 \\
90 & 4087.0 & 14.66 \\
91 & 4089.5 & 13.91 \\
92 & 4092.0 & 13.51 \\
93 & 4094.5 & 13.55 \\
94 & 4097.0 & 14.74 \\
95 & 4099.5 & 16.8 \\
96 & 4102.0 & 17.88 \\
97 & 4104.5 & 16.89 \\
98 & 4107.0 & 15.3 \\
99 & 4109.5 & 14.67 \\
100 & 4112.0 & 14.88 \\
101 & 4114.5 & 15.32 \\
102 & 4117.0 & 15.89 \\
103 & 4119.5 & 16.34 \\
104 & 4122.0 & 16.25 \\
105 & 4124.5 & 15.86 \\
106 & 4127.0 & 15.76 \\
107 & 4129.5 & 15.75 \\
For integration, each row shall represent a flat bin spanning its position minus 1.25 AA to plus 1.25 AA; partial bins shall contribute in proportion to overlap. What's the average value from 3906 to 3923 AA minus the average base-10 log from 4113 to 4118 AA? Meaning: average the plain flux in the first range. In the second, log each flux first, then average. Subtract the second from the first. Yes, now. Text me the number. 14.3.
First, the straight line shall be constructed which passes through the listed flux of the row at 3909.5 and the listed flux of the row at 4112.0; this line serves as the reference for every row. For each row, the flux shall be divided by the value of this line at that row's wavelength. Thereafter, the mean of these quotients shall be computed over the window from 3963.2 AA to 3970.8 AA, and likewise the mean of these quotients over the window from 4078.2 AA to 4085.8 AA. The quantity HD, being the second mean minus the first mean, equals 0.27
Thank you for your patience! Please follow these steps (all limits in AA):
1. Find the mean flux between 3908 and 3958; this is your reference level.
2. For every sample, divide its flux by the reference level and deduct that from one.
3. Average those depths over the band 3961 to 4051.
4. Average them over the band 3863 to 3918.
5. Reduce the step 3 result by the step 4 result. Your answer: -0.008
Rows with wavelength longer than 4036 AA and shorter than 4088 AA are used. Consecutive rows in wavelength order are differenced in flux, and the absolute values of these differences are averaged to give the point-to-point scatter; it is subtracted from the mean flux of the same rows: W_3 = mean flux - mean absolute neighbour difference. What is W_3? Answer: 16.4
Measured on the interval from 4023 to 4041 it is 15.7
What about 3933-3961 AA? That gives 14.3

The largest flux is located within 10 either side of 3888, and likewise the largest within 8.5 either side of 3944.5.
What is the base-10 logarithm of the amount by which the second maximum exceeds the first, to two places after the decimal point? -0.38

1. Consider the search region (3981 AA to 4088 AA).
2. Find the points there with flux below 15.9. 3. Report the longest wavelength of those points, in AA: 4087.0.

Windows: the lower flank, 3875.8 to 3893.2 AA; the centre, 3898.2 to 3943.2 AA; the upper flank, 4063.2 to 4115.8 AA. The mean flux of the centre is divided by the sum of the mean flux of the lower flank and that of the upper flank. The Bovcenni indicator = 0.484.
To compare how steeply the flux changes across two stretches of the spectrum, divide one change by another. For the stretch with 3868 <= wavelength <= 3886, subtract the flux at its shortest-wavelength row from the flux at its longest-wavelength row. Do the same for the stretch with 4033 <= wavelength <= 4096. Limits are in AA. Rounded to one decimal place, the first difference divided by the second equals 1.6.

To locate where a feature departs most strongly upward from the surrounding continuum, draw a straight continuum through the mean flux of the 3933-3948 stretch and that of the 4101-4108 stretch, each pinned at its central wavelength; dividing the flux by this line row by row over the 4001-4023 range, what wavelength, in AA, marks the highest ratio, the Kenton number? 4014.5 AA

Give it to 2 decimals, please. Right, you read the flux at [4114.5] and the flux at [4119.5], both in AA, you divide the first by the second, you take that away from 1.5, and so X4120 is 0.56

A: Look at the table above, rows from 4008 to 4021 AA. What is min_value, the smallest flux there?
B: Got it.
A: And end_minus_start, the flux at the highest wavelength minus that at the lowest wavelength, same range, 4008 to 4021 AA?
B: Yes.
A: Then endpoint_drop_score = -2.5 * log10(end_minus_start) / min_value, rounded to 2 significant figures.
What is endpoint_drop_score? 0.20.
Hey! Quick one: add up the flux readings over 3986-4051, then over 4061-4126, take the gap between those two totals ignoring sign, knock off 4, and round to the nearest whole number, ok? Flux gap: 17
